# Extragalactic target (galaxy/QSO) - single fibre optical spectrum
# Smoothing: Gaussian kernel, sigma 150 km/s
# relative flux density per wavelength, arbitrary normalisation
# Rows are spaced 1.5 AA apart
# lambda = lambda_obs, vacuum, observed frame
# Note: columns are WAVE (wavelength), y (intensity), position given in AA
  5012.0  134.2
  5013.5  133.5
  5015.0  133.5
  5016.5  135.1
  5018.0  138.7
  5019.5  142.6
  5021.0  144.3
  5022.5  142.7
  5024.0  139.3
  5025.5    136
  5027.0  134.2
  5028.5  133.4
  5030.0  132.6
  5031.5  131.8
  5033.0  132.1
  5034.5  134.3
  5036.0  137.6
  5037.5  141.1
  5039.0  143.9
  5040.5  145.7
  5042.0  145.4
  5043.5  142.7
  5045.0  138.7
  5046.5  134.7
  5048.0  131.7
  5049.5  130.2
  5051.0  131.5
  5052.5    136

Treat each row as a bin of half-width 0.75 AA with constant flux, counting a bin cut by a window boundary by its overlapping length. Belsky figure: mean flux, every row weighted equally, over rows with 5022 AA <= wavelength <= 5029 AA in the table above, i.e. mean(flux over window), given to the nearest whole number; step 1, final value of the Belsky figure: 137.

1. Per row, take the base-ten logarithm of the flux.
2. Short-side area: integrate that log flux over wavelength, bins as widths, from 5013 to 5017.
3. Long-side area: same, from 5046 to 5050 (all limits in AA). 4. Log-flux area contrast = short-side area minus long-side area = 0.0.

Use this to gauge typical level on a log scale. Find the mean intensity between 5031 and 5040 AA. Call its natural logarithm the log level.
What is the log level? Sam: 4.92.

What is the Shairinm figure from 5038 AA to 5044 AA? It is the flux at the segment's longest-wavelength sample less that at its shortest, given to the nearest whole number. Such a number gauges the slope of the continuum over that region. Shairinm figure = -1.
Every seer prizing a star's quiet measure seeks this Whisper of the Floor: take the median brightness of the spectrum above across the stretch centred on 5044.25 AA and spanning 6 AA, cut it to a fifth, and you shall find 28.1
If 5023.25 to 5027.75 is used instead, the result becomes 27.2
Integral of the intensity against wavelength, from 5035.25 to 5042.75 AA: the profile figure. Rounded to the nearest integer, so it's 1071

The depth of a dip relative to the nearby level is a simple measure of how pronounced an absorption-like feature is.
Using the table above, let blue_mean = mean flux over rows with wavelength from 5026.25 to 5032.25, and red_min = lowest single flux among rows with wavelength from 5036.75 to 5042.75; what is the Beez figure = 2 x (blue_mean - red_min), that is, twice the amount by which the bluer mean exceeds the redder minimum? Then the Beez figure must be -16.2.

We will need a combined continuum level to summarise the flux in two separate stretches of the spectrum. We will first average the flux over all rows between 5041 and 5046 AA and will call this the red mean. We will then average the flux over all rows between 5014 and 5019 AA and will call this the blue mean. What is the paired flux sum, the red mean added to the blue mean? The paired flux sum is 278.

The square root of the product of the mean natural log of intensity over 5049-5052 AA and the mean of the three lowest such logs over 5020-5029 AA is 4.89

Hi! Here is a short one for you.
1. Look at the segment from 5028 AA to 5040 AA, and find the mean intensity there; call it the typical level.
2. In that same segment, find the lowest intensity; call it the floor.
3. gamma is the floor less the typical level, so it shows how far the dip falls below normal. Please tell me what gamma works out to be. -4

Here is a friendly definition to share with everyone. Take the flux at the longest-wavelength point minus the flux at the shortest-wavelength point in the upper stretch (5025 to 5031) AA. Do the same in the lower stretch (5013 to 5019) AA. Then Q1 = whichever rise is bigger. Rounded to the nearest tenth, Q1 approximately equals 5.2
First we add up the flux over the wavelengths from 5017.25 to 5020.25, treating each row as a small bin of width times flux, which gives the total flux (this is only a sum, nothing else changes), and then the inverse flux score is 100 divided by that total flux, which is 0.24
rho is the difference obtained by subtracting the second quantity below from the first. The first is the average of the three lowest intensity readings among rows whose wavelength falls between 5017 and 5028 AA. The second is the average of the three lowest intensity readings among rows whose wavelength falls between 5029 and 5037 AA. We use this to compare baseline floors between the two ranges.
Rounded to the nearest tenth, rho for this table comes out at 4.1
